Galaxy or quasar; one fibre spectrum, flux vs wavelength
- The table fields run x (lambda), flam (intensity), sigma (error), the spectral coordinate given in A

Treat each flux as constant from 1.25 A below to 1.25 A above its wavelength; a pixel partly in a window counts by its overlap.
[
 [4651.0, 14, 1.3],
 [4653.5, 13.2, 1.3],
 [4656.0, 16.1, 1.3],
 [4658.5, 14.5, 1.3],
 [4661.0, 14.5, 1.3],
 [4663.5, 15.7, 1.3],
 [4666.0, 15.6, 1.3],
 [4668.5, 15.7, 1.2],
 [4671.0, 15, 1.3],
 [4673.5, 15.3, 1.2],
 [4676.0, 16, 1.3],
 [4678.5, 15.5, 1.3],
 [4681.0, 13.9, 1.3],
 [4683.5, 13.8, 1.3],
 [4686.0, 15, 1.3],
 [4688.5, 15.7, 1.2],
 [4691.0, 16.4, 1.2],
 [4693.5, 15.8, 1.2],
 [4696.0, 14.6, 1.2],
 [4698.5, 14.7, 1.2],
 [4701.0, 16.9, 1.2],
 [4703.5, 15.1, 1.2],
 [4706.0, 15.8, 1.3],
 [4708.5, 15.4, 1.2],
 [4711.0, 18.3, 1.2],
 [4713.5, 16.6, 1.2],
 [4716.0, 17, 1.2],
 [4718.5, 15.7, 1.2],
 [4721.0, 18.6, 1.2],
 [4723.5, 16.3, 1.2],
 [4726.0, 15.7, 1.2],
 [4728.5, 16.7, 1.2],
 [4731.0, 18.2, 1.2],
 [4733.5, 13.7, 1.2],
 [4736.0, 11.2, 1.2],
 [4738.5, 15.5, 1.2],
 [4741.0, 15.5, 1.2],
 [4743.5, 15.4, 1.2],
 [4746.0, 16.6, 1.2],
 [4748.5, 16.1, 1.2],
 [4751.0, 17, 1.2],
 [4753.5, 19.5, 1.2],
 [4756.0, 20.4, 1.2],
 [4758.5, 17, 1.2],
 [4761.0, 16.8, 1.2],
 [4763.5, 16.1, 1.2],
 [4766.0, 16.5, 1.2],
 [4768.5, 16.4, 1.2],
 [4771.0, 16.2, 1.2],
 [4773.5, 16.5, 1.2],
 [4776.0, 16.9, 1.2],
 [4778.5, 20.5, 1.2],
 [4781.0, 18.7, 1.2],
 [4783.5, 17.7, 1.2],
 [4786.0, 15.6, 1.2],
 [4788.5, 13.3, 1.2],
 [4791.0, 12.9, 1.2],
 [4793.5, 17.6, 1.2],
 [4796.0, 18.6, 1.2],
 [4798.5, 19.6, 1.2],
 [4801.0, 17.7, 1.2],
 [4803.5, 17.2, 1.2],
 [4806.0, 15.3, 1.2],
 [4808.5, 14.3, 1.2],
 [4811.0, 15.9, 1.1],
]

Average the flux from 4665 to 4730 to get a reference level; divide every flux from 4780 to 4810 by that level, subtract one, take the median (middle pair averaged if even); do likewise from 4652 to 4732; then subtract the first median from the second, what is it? -0.11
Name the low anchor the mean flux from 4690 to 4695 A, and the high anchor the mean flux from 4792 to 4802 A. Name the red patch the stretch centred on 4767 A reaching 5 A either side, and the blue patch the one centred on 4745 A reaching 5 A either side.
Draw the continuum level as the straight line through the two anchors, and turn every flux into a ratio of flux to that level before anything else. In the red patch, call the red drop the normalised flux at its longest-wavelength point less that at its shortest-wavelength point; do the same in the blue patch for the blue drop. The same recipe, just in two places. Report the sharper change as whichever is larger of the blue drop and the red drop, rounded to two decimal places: 0.03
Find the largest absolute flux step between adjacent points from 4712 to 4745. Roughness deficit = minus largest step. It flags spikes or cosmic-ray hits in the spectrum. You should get -4.5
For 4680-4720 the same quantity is -2.9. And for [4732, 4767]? -4.3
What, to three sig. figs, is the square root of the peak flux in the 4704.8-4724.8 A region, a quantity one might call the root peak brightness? 4.31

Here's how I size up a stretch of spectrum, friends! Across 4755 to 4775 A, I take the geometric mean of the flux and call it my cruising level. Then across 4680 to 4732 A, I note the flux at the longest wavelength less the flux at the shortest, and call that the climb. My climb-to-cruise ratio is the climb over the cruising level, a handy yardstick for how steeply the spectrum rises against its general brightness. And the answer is 0.25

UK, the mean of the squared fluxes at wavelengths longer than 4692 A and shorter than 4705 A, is 239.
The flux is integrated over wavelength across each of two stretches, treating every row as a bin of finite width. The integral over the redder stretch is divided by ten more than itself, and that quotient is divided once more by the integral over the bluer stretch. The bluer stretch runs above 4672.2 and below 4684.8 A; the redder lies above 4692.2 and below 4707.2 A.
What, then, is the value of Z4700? 0.0051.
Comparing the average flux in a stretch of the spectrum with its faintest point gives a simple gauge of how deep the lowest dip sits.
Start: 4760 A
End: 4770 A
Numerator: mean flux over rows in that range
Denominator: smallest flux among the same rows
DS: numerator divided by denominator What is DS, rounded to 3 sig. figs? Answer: 1.02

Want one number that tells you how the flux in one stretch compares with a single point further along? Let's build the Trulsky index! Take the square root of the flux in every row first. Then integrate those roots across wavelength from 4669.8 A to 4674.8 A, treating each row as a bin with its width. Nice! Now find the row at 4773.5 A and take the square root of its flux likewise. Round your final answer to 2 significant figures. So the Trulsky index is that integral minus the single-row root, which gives 15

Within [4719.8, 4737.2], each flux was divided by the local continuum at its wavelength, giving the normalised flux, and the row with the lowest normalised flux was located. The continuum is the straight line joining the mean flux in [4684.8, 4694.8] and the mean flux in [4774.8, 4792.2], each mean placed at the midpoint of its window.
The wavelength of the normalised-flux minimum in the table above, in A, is 4736.0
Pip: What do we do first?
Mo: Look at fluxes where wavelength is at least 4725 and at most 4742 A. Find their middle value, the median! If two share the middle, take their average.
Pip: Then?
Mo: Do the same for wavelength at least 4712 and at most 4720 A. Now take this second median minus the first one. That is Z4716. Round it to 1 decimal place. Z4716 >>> 1.1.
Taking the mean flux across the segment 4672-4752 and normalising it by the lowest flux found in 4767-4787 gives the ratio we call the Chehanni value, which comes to 1.0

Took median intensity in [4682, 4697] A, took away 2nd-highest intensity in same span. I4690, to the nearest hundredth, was -0.45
